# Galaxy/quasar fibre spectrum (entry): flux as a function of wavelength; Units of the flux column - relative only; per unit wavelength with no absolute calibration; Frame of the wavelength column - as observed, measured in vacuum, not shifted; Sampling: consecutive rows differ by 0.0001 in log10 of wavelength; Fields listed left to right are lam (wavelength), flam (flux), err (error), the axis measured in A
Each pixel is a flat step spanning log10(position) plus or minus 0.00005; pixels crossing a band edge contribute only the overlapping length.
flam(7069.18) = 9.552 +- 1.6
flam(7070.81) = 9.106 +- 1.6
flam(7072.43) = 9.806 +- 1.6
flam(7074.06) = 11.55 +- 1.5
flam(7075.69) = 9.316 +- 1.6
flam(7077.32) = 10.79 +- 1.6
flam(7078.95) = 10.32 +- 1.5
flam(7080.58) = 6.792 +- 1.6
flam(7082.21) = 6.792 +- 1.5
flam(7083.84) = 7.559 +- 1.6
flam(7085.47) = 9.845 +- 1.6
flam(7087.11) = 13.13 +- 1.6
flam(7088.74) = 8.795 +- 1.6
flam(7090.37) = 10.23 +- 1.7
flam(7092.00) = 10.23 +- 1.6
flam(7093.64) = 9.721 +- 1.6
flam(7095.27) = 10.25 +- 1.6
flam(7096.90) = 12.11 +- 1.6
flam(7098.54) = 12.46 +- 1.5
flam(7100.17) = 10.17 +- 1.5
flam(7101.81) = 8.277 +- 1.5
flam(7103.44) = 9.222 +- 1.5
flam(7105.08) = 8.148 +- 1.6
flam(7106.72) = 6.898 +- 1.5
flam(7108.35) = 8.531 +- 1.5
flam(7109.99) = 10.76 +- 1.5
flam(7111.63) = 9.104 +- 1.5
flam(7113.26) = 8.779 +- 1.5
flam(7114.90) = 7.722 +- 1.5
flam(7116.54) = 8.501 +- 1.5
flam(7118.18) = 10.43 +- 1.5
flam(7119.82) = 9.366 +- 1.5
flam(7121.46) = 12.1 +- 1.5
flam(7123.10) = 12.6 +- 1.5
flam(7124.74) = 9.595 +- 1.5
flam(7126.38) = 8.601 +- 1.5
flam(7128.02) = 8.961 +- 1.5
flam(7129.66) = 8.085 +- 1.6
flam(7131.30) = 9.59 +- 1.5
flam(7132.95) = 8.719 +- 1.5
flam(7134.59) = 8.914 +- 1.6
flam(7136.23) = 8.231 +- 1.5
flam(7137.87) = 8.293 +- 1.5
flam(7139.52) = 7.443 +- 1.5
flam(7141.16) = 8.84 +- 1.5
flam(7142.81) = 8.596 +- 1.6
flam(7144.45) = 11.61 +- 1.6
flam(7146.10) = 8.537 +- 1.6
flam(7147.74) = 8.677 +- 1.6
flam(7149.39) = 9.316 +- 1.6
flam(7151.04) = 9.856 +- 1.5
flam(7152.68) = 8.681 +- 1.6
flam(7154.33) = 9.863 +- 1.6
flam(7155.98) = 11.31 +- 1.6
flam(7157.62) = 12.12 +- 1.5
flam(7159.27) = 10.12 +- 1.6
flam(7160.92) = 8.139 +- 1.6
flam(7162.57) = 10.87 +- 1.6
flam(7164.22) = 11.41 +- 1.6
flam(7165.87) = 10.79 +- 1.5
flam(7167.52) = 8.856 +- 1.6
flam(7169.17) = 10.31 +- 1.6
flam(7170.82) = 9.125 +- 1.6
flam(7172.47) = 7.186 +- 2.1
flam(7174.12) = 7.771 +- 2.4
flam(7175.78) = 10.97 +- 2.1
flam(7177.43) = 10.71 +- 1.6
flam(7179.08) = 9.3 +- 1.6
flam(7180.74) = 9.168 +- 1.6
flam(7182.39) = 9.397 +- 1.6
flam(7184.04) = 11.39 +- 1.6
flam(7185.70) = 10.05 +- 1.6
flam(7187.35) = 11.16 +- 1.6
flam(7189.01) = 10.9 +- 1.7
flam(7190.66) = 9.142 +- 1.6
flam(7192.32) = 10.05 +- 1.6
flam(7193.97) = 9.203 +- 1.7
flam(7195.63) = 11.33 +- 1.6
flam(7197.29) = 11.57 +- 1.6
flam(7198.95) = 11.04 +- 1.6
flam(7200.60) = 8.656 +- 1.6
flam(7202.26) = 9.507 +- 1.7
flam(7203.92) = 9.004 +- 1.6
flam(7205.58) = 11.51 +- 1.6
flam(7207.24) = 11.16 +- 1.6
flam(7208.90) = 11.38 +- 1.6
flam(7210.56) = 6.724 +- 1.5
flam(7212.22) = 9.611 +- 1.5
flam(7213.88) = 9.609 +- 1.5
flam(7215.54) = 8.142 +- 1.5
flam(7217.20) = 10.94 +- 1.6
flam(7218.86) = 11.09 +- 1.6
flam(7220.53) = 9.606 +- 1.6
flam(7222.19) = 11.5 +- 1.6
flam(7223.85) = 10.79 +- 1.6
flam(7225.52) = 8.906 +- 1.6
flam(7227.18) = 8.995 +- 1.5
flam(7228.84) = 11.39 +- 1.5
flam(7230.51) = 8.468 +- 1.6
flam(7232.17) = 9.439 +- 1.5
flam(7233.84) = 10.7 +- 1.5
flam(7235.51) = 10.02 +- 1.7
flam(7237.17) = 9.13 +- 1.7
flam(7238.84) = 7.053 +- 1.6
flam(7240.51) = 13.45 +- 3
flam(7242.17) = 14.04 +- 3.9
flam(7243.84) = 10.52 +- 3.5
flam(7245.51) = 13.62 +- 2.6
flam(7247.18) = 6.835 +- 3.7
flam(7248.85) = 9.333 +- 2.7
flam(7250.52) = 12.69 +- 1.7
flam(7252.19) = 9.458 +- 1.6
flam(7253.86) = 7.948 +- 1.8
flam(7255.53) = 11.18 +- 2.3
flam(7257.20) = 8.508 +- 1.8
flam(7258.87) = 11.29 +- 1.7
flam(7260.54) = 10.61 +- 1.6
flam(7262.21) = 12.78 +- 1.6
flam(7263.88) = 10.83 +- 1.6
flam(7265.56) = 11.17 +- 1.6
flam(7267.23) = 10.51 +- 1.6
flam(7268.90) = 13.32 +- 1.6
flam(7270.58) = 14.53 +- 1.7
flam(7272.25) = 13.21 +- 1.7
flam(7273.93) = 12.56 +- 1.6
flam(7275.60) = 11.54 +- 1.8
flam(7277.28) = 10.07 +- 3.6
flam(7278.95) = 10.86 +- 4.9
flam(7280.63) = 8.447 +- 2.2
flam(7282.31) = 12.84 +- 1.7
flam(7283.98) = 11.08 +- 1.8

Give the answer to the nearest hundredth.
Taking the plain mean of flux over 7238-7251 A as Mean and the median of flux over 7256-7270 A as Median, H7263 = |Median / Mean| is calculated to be 1.01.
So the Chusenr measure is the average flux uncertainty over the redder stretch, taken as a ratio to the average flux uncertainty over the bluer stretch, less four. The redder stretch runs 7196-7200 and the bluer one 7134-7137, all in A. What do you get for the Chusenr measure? -2.97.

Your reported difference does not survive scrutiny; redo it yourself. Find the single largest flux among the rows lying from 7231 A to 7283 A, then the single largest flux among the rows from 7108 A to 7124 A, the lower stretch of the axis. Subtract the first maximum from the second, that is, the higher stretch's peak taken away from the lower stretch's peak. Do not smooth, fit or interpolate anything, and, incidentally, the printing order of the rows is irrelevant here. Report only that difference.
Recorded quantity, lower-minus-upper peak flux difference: -1.9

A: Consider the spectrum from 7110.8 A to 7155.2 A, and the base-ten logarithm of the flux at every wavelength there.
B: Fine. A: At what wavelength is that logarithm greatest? 7123.10 A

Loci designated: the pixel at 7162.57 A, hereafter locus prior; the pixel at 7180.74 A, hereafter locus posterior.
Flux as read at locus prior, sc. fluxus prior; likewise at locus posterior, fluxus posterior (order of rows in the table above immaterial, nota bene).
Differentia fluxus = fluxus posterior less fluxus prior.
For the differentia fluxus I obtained -1.7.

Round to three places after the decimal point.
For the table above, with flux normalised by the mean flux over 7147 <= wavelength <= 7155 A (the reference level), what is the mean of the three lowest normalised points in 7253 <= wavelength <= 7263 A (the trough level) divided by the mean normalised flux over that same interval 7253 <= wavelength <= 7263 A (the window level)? 0.869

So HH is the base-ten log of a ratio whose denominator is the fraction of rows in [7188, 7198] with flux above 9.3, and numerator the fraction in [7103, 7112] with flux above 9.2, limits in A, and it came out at -0.30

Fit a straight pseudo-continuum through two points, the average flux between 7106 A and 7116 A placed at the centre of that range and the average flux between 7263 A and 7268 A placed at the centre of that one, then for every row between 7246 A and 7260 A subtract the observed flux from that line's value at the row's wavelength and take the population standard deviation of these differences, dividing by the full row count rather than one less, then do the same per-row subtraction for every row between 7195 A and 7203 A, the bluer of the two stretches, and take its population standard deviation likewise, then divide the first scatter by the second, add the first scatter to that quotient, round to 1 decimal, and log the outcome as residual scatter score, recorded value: 3.4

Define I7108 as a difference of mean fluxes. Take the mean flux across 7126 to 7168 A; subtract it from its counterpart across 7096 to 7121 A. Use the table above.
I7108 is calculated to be 0.0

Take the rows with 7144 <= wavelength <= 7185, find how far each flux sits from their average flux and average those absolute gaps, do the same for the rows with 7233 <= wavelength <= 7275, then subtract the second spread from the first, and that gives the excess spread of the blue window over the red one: -0.6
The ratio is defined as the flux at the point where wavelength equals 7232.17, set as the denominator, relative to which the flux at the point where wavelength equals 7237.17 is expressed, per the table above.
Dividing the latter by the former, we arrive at 1.0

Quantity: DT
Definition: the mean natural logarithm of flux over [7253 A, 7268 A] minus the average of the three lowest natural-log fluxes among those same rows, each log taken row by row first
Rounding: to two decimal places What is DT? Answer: 0.16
